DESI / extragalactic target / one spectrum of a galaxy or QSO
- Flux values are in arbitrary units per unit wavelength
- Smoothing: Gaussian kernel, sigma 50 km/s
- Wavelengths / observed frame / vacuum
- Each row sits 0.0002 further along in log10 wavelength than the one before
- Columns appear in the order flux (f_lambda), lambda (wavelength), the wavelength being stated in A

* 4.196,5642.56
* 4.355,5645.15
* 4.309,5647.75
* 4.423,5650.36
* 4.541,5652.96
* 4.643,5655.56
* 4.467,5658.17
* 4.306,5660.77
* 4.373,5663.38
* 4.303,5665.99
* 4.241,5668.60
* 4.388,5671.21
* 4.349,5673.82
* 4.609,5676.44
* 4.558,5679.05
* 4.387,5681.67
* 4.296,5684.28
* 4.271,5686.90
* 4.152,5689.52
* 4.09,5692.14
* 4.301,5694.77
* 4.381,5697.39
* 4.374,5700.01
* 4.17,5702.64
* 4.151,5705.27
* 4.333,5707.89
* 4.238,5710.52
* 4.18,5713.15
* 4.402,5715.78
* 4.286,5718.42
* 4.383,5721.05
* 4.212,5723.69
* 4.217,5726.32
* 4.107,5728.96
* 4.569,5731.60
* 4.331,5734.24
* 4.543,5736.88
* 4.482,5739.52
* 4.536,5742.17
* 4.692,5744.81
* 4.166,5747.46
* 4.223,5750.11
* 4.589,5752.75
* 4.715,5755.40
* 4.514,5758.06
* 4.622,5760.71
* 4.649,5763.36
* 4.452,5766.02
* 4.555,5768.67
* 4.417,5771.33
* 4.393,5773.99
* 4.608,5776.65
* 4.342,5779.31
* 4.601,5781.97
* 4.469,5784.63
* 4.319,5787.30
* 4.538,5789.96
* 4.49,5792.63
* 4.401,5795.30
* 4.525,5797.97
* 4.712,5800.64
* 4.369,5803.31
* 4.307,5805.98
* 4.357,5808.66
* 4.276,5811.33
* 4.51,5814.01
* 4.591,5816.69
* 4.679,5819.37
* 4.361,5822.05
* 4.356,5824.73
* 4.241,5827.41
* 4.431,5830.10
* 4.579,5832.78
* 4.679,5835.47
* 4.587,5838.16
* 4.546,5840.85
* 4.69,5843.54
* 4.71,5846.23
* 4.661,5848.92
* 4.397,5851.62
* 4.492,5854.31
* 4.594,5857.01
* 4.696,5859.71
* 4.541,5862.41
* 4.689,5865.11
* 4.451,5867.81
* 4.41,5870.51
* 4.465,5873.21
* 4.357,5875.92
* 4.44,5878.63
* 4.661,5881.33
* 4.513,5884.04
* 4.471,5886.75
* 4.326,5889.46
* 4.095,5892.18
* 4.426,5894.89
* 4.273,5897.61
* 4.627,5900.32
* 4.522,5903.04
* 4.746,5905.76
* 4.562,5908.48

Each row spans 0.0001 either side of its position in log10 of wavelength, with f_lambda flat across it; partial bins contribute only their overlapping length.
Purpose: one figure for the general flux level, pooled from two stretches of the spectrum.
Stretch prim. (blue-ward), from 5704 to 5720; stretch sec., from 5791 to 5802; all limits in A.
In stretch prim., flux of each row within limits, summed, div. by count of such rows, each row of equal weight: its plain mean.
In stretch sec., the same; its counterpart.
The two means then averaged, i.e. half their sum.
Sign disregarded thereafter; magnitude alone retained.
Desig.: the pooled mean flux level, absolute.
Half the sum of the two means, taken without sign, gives 4.40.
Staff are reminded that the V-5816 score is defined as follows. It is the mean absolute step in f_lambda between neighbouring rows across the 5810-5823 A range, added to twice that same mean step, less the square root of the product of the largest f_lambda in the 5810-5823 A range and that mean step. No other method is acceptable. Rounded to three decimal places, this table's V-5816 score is -0.378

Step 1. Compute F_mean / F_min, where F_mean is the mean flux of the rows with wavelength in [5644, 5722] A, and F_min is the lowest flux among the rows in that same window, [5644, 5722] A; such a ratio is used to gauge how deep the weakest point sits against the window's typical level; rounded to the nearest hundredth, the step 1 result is 1.06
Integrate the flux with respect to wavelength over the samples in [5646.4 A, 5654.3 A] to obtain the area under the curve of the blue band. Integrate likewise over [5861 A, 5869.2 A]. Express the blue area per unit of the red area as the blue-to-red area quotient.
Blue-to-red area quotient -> 0.93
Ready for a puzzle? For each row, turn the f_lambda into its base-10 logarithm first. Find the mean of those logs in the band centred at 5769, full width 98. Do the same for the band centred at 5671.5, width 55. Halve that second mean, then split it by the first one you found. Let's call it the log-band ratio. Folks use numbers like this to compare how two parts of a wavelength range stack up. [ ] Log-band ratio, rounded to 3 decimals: 0.494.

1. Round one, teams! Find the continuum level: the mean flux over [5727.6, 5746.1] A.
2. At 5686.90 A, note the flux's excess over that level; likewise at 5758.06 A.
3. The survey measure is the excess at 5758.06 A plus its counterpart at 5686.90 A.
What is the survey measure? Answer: -0.1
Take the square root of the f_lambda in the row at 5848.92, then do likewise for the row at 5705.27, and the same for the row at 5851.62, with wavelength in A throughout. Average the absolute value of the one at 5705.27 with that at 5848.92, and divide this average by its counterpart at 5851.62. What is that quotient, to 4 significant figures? 1.001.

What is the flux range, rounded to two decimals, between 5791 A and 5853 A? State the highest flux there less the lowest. 0.47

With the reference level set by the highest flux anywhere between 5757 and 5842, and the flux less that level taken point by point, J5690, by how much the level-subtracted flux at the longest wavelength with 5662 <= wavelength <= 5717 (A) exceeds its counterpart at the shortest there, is 0.029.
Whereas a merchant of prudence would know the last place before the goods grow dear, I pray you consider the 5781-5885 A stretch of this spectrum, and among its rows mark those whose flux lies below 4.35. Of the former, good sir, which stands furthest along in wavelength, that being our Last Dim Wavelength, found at 5827.41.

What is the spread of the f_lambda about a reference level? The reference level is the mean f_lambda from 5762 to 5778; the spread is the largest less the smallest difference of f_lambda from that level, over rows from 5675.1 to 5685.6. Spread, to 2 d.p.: 0.31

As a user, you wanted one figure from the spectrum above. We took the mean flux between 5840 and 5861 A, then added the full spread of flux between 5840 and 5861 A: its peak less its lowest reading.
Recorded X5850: 4.91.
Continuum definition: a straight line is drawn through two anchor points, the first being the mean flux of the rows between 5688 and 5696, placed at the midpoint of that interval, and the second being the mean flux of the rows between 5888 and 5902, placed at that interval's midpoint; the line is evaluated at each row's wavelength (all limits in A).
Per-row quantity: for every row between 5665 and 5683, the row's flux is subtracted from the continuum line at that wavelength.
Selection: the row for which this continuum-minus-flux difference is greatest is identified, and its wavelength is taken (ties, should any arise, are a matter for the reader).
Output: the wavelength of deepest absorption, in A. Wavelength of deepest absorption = 5668.60 A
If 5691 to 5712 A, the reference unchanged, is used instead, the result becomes 5692.14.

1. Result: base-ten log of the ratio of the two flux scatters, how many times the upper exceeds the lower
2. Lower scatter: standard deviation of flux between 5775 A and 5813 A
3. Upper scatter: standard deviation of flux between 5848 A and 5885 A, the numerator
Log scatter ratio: -0.06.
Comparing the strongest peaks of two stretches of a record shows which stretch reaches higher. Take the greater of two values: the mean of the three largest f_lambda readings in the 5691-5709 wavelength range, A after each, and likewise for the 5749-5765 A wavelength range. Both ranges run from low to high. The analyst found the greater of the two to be 4.66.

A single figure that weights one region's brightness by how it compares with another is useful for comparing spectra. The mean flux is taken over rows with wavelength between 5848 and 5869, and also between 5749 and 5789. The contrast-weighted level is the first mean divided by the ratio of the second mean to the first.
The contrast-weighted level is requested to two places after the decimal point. 4.63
